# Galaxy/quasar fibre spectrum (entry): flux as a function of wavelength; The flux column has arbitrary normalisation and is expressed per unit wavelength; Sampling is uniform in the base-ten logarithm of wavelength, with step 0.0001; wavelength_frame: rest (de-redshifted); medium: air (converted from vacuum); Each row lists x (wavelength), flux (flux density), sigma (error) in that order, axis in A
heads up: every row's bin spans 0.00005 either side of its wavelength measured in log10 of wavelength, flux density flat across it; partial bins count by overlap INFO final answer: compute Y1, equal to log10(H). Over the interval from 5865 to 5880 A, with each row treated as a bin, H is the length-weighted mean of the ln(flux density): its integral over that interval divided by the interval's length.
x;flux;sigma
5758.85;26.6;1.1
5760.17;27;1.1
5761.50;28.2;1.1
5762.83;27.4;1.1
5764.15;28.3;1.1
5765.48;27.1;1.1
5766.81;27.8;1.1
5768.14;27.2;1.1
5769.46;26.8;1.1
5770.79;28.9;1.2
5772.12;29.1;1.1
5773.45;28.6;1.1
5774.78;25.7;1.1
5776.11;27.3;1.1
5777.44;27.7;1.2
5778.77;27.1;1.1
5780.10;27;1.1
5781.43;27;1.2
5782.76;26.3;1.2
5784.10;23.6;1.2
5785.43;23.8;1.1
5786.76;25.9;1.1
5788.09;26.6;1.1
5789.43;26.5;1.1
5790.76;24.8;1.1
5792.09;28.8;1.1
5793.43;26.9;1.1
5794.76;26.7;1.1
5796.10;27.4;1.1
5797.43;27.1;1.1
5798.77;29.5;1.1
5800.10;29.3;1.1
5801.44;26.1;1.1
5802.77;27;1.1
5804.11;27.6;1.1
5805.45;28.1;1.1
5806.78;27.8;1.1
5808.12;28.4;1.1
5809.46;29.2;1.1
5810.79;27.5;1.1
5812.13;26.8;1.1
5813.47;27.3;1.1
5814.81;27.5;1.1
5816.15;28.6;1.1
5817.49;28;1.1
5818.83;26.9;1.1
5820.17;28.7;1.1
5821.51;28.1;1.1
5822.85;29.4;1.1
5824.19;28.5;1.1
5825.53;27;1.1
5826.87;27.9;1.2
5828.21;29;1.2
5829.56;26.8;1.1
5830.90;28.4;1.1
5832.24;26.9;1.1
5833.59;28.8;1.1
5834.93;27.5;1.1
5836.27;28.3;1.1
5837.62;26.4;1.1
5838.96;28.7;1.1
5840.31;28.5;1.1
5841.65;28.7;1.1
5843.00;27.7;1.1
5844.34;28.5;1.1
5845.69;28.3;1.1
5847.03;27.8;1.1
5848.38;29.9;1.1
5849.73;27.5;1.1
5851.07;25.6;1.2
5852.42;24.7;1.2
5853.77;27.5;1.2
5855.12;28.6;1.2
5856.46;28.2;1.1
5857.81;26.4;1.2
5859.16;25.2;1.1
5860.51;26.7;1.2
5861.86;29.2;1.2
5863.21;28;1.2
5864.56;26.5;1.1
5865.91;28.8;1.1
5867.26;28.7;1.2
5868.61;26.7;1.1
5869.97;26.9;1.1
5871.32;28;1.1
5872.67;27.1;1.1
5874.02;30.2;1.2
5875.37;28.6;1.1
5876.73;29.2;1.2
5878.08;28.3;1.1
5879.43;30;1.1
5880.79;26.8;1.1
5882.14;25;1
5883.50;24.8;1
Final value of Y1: 0.524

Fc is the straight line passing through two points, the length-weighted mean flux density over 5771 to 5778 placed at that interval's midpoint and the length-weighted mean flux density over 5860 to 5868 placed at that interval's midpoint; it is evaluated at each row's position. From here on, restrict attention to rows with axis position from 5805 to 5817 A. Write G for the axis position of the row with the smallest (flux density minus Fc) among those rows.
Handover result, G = 5812.13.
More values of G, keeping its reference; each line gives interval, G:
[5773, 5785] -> 5784.10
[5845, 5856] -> 5852.42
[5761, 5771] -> 5769.46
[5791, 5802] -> 5801.44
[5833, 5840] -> 5837.62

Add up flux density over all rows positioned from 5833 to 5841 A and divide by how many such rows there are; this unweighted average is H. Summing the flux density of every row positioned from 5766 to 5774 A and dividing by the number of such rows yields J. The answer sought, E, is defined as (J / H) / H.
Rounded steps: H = 28.0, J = 28.1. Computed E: 0.036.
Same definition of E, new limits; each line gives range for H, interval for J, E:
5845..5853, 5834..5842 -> 0.038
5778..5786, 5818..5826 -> 0.042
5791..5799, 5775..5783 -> 0.035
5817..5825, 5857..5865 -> 0.034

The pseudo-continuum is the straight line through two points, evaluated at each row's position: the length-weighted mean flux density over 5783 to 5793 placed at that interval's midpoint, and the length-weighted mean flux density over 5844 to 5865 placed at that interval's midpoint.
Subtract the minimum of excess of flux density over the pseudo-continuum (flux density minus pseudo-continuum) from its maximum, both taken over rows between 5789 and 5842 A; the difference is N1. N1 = 4.5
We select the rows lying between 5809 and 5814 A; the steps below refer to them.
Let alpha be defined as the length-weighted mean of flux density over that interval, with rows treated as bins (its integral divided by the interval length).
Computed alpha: 27.7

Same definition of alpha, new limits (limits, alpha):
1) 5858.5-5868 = 27.6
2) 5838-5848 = 28.3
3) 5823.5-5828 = 28.0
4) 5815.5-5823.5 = 28.3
